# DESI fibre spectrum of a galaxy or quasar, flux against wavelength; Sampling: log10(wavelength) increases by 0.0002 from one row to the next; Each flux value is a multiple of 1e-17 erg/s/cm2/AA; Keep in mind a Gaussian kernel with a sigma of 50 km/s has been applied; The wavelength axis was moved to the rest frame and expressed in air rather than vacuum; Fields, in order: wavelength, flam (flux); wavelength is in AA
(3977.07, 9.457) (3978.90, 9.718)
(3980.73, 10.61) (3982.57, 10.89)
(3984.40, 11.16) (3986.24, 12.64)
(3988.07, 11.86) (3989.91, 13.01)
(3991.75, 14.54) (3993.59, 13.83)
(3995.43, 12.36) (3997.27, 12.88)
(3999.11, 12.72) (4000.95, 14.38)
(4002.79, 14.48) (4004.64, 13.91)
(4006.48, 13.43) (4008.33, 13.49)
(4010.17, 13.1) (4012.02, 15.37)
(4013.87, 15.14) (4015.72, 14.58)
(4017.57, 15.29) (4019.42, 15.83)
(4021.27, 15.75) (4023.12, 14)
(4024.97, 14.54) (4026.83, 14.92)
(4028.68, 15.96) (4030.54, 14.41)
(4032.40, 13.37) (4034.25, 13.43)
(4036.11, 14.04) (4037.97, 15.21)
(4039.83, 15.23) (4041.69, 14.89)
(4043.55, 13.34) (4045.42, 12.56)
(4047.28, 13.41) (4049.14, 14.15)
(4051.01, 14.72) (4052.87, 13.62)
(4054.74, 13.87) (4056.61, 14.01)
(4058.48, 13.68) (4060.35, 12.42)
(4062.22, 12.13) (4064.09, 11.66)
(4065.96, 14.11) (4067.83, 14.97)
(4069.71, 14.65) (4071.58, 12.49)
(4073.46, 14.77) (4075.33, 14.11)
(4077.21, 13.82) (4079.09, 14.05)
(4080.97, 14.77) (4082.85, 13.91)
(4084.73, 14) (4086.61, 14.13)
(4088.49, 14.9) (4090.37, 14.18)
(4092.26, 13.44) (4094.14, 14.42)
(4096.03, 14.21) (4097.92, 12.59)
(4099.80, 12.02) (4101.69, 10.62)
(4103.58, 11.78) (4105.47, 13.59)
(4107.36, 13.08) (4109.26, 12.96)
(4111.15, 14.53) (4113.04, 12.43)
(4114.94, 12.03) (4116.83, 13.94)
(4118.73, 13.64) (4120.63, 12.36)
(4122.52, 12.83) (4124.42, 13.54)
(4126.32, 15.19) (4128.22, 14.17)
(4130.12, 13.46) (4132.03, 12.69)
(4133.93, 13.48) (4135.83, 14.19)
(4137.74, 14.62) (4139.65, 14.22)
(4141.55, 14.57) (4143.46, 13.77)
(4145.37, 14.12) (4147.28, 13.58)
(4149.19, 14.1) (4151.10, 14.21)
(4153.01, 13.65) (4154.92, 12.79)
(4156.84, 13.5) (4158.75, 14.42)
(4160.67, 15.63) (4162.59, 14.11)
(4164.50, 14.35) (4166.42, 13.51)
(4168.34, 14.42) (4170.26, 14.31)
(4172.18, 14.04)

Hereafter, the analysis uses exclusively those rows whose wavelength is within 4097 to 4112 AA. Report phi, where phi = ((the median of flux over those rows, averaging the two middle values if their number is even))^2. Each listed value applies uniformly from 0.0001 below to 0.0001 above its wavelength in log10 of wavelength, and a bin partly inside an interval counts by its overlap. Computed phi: 163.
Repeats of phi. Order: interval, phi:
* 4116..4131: 185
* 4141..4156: 194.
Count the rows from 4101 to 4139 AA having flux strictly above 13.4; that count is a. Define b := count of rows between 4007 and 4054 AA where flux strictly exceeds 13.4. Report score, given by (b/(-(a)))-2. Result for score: -3.91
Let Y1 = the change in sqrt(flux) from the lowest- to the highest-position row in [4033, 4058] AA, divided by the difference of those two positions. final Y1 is 0.004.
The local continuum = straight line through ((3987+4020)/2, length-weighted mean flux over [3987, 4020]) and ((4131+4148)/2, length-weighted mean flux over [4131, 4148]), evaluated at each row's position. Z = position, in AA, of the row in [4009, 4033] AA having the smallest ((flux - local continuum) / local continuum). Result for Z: 4010.17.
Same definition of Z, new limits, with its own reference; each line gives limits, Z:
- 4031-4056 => 4045.42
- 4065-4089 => 4071.58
